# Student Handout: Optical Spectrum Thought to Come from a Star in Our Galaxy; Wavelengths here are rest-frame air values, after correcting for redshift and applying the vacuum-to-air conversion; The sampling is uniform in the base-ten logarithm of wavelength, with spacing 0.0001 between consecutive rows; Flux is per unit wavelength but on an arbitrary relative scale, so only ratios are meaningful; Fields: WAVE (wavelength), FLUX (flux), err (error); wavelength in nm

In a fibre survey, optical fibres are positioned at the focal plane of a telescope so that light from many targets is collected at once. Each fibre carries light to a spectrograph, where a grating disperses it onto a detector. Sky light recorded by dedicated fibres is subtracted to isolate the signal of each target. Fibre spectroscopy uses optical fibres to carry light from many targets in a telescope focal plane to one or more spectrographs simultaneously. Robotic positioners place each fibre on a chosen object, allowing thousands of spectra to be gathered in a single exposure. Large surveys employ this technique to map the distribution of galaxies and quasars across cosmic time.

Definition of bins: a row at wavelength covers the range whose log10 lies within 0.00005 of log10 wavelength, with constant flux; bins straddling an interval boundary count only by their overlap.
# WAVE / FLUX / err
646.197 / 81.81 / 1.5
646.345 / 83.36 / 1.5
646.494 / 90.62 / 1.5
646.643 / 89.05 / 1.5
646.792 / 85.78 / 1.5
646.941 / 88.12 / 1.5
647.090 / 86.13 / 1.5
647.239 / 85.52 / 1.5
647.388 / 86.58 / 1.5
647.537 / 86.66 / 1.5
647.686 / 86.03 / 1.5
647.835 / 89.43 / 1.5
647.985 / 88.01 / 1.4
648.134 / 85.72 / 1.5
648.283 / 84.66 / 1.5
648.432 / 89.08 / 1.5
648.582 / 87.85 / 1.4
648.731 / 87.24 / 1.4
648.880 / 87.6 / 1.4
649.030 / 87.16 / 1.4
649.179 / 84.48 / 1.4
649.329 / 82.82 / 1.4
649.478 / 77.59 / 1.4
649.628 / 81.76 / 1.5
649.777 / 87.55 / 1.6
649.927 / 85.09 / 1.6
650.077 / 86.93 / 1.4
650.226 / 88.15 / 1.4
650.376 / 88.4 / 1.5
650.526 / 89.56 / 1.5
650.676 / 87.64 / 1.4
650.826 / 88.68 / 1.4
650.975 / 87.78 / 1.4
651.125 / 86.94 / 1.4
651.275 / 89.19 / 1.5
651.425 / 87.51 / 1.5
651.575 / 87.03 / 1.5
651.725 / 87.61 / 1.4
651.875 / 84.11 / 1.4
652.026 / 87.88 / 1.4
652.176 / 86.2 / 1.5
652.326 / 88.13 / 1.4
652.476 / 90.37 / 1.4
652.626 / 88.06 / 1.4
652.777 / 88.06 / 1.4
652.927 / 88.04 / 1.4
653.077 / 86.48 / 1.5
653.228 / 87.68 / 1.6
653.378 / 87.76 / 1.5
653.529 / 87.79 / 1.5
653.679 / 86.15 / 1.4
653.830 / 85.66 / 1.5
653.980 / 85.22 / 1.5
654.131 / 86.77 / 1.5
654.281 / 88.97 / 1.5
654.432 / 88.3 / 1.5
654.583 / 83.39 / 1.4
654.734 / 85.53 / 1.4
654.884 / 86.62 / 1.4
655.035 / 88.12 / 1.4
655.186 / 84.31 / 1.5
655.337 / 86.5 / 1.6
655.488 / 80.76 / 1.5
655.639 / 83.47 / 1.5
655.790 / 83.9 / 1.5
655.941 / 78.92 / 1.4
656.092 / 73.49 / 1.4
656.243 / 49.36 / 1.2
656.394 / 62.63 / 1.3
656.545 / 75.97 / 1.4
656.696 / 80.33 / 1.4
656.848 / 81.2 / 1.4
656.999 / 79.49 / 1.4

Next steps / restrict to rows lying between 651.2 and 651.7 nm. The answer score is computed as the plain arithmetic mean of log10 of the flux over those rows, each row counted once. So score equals 1.944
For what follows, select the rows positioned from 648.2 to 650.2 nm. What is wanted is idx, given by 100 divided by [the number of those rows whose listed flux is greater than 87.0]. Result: 17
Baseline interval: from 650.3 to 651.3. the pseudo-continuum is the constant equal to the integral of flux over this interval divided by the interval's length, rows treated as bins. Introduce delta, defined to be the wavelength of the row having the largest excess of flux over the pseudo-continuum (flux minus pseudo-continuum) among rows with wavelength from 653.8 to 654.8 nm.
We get 654.281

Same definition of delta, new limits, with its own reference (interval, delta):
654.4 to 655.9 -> 654.432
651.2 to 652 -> 651.275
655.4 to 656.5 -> 655.790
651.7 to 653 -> 652.476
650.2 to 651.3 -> 650.526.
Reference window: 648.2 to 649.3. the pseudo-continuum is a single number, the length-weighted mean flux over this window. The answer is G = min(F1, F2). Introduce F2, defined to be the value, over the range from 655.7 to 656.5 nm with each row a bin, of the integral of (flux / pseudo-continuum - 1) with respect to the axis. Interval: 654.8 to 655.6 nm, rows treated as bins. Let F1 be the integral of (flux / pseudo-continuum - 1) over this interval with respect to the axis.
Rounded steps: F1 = -0.014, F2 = -0.15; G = -0.153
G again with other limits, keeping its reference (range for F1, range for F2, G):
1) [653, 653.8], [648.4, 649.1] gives 0.004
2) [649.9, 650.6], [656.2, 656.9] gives -0.131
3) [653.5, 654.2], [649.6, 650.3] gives -0.004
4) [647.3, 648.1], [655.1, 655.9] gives -0.028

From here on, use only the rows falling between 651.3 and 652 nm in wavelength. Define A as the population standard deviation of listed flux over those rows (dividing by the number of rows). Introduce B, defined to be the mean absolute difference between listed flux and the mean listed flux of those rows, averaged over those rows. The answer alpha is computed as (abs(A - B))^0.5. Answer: 0.45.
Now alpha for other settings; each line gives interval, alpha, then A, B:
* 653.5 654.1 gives 0.42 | 1.0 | 0.8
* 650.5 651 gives 0.26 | 0.8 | 0.7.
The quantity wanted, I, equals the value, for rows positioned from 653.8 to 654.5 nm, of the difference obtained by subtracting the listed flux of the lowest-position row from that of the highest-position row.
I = 3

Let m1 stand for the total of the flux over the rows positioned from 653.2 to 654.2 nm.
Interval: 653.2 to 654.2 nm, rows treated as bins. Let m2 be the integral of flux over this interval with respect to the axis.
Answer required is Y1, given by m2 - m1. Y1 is -520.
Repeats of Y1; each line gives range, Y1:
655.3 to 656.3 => -460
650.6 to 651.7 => -518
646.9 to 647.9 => -522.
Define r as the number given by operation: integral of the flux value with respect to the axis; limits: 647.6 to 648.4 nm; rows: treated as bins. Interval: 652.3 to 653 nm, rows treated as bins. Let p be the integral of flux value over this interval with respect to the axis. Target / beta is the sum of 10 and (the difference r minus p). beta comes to 18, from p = 62.0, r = 69.5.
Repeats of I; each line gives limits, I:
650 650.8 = 1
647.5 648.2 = -1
